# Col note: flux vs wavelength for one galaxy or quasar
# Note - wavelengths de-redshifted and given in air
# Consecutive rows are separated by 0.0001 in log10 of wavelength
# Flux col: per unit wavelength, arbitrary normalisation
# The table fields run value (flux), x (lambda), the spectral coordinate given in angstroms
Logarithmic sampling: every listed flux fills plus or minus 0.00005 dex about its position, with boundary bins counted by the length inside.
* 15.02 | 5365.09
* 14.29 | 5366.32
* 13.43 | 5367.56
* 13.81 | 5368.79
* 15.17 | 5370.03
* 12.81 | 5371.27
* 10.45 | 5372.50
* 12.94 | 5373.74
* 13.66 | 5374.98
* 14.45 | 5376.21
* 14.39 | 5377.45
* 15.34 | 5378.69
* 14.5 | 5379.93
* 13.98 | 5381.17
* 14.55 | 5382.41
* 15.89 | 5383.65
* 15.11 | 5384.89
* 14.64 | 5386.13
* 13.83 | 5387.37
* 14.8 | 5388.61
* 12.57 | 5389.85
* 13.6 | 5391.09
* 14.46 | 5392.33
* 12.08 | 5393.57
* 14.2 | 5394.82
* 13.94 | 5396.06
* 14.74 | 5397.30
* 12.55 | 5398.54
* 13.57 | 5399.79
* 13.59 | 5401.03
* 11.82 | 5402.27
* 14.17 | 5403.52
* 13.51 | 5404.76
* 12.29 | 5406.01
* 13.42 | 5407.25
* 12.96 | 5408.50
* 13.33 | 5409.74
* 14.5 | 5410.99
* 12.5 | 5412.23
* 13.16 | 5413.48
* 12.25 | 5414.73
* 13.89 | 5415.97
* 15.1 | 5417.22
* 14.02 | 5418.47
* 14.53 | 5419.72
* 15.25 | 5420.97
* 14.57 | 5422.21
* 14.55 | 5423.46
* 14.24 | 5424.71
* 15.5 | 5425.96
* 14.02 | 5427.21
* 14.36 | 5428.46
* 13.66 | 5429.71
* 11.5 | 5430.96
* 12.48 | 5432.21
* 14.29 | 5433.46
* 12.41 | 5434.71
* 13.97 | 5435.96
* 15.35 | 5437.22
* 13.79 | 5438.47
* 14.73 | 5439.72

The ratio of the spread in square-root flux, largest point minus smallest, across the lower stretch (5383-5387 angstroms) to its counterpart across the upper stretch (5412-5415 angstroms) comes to 1.3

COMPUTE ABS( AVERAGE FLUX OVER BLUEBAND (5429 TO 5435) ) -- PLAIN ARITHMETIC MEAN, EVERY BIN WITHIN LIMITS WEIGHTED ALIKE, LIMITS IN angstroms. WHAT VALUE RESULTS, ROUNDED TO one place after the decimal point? 12.9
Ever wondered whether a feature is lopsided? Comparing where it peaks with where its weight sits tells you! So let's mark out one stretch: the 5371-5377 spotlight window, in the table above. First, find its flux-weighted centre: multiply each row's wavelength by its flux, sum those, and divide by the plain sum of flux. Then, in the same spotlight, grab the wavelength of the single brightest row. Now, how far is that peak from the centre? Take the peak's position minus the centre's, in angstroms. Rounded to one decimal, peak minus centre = 2.3 angstroms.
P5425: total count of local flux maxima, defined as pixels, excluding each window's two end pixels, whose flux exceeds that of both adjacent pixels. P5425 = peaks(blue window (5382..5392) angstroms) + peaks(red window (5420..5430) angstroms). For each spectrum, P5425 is 4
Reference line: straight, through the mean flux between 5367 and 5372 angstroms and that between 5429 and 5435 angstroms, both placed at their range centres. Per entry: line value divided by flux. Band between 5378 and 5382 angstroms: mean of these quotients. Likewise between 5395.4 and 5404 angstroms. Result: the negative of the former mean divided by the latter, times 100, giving -94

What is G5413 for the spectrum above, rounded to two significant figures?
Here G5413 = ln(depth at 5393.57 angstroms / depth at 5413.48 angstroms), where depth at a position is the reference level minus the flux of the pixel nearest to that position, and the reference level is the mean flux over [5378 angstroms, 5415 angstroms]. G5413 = 1.1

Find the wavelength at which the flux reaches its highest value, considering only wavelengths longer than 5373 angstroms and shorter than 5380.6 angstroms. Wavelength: 5378.69 angstroms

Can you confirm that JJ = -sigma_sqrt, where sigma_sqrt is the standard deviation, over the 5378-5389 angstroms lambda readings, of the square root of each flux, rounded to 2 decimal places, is -0.08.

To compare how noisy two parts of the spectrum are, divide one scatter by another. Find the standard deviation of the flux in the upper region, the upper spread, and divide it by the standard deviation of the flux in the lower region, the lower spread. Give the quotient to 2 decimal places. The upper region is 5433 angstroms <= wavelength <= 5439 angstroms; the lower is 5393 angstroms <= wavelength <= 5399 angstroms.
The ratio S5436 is 0.93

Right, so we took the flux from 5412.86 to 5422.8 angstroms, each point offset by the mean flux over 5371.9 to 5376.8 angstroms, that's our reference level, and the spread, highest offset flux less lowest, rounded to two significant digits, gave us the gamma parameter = 3.0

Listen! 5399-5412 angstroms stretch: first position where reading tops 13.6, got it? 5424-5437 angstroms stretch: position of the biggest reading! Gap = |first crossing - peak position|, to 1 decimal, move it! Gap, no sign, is 22.4 angstroms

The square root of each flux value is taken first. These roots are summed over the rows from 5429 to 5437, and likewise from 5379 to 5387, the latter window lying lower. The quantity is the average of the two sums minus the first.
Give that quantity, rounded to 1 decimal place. 0.7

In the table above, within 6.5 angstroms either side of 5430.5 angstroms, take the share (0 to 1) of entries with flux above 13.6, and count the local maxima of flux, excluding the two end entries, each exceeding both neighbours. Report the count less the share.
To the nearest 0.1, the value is 2.3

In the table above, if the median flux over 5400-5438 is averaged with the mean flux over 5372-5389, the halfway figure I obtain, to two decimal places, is 14.06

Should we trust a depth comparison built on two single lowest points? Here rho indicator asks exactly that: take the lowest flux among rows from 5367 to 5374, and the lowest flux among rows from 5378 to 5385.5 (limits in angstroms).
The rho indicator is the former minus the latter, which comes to -3.5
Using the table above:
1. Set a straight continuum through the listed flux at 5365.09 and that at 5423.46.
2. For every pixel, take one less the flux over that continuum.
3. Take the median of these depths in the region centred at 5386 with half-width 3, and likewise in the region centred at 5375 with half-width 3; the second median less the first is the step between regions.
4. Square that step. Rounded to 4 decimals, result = 0.0070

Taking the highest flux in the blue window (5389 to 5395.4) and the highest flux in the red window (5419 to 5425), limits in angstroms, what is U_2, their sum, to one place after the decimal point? 29.7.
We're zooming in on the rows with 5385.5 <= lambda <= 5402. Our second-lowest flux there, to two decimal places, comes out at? 12.55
